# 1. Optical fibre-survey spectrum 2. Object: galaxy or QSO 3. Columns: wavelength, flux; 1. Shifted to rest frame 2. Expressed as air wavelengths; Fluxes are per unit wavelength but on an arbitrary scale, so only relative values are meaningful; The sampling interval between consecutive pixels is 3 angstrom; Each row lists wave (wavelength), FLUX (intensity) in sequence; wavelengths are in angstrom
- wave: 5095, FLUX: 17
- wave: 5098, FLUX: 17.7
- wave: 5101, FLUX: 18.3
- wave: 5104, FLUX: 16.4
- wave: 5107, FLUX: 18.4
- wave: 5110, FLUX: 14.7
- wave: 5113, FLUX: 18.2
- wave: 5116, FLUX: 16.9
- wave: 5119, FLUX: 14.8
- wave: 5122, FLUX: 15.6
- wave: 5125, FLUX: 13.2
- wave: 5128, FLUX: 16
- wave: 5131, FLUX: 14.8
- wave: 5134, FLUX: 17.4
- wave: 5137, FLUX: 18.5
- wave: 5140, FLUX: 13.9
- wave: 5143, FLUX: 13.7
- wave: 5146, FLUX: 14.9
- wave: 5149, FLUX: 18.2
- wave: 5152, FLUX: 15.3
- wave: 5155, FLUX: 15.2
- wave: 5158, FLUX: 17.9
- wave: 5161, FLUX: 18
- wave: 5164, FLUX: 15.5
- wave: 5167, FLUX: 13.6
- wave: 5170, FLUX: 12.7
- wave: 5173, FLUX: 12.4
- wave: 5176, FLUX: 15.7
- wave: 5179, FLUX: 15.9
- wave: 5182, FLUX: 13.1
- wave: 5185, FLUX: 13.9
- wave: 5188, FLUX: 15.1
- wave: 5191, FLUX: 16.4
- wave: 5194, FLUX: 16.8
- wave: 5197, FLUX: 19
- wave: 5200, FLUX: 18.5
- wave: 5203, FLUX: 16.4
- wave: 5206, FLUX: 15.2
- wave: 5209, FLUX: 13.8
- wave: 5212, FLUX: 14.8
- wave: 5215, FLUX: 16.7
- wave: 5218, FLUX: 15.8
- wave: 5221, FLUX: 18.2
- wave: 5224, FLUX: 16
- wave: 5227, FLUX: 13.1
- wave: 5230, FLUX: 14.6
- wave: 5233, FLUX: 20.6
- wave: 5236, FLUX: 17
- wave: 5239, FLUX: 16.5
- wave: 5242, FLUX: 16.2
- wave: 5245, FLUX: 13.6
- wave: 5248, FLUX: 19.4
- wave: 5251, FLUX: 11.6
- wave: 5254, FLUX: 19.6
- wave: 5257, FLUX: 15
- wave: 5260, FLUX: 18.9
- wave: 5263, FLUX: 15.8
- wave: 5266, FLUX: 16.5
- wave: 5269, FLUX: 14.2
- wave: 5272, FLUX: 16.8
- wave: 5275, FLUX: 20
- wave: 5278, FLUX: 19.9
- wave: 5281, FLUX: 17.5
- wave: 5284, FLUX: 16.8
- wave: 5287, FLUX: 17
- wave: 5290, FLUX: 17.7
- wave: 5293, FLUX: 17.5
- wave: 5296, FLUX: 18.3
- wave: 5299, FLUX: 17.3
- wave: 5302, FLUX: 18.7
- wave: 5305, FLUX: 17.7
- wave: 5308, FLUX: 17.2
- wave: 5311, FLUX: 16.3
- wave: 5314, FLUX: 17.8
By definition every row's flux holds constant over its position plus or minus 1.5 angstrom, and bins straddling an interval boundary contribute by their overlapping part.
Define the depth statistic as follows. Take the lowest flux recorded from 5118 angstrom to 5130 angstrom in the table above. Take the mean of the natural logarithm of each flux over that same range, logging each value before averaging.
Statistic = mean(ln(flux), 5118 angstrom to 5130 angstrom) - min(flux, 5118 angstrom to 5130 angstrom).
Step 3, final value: -10.5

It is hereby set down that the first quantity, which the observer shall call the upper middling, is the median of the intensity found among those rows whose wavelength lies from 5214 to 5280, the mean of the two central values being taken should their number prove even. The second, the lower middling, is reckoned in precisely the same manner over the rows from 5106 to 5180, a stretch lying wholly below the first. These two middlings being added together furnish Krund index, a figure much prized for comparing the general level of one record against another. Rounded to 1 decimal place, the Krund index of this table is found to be 32.0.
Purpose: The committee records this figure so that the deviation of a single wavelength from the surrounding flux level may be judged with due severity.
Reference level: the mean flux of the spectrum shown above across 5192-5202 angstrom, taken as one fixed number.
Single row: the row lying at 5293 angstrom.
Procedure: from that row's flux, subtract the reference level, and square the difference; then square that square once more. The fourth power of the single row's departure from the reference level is 0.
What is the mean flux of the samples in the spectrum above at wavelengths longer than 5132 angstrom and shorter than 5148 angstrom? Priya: 15.7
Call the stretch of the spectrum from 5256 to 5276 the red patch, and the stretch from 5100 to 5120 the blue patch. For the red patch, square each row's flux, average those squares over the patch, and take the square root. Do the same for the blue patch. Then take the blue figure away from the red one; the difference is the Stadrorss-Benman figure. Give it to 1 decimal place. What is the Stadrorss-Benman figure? 0.0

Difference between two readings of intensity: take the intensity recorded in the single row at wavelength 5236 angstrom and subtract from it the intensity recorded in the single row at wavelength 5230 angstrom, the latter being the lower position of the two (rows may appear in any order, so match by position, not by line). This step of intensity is 2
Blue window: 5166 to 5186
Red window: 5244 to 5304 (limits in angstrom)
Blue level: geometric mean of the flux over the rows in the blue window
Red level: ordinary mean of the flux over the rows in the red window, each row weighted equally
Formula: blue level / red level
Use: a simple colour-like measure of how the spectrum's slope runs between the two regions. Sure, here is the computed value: 0.81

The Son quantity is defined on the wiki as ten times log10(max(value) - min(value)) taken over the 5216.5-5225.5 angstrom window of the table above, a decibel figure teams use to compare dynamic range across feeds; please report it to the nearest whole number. 4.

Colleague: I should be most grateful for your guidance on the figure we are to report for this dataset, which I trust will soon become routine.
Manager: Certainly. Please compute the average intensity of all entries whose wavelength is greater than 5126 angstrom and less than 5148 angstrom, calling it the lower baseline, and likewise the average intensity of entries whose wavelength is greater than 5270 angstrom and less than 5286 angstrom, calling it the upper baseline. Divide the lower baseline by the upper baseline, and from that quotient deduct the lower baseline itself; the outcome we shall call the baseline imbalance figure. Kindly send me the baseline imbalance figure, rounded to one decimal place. -14.7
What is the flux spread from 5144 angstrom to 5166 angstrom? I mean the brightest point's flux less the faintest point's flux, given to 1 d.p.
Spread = 3.3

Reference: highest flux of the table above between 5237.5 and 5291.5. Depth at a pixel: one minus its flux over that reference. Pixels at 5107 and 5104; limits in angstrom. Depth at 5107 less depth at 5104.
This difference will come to -0.10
